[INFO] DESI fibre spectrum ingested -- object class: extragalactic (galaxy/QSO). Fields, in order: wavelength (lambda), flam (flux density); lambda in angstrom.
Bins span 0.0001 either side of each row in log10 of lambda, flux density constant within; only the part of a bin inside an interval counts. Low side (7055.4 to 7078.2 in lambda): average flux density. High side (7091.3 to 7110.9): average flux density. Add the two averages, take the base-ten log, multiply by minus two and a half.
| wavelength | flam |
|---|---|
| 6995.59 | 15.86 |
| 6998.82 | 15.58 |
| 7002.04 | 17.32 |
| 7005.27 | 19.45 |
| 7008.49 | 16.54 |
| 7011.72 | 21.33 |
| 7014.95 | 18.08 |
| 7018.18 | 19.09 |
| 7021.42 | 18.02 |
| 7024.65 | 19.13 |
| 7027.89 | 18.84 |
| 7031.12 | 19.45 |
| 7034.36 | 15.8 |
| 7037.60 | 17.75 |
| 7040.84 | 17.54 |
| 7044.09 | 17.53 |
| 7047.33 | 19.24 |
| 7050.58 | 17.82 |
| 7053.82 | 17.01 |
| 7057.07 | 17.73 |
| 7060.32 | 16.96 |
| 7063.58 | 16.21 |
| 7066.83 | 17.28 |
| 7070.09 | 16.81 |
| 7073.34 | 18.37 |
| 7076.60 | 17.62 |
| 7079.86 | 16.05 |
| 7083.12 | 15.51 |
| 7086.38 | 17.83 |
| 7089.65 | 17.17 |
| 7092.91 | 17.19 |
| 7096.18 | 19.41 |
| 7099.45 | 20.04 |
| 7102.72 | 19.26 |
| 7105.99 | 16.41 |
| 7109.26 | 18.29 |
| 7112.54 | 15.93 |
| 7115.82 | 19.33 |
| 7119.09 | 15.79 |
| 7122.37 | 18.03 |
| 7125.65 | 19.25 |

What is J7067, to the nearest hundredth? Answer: -3.88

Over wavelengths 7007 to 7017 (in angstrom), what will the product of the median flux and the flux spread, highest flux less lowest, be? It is 87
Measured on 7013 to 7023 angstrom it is 19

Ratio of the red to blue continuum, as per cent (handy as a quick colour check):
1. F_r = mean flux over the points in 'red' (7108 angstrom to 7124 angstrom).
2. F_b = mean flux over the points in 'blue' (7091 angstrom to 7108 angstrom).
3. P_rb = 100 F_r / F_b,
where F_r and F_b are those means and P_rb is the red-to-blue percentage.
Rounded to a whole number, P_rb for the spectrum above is 95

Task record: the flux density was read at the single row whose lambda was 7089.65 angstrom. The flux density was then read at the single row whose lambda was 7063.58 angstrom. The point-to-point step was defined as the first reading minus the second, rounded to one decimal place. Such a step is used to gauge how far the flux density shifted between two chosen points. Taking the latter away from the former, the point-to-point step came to 1.0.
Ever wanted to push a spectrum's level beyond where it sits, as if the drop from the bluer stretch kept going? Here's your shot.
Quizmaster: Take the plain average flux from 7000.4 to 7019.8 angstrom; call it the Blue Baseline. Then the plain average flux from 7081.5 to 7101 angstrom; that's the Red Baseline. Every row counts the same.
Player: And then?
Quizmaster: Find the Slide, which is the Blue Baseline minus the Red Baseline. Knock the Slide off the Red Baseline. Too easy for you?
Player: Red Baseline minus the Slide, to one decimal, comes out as 17.1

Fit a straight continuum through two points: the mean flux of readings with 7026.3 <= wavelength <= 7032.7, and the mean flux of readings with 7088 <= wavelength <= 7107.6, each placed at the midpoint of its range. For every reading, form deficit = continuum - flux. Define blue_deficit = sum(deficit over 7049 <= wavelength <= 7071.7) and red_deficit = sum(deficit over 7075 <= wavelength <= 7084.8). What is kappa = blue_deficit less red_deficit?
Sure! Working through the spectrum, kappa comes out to 5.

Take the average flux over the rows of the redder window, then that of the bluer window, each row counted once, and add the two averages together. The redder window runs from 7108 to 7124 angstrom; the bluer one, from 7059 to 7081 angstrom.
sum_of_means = 34.5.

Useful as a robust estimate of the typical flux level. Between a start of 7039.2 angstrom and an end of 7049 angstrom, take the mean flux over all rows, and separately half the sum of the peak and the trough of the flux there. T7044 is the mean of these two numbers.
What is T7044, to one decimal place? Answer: 18.2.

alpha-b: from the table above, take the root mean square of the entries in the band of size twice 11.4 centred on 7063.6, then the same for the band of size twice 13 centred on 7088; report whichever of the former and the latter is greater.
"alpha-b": 17.7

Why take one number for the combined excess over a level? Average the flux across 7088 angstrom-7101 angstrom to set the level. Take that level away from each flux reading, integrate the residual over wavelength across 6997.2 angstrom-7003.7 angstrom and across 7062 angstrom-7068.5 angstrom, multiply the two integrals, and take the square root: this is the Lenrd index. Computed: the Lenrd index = 12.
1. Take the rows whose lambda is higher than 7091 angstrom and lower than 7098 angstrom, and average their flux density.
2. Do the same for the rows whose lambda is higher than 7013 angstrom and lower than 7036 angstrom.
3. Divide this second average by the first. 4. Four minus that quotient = 3.00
